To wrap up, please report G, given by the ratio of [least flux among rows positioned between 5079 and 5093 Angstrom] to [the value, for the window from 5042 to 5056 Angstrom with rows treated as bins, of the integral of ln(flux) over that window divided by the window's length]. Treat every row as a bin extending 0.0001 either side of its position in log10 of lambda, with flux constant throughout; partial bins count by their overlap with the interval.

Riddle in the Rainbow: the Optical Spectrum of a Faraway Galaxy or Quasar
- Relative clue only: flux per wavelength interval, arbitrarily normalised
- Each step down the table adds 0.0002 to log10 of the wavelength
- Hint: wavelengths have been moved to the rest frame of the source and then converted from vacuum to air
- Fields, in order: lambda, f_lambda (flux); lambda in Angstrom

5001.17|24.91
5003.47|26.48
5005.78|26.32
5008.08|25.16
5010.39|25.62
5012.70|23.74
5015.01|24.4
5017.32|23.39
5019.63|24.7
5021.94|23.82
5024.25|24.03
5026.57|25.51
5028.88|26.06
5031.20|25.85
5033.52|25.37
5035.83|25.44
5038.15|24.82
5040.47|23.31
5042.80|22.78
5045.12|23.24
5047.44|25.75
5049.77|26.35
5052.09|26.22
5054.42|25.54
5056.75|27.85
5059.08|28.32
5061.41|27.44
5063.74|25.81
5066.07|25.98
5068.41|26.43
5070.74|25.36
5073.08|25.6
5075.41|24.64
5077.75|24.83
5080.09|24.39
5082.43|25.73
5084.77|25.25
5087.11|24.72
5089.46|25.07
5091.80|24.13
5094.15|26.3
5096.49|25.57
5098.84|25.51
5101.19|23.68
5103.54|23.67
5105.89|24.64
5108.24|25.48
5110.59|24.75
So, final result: 7.49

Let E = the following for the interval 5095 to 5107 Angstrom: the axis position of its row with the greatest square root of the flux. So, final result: 5096.49 Angstrom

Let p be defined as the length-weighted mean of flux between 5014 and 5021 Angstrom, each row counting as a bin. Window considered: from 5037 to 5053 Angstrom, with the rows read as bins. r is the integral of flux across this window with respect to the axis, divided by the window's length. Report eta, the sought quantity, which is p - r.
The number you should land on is -0.5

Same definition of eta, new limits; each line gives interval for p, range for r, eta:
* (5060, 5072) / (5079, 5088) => 1.2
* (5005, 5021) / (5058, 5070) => -2.0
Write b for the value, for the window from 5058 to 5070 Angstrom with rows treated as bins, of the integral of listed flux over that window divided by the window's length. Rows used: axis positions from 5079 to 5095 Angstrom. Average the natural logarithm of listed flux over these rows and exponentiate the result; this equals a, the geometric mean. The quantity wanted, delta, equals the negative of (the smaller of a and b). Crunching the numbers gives -25.07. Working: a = 25.1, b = 26.7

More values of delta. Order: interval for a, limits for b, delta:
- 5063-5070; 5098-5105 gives -24.24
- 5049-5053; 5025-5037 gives -25.59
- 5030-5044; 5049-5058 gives -24.57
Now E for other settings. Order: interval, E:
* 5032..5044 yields 5035.83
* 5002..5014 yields 5003.47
